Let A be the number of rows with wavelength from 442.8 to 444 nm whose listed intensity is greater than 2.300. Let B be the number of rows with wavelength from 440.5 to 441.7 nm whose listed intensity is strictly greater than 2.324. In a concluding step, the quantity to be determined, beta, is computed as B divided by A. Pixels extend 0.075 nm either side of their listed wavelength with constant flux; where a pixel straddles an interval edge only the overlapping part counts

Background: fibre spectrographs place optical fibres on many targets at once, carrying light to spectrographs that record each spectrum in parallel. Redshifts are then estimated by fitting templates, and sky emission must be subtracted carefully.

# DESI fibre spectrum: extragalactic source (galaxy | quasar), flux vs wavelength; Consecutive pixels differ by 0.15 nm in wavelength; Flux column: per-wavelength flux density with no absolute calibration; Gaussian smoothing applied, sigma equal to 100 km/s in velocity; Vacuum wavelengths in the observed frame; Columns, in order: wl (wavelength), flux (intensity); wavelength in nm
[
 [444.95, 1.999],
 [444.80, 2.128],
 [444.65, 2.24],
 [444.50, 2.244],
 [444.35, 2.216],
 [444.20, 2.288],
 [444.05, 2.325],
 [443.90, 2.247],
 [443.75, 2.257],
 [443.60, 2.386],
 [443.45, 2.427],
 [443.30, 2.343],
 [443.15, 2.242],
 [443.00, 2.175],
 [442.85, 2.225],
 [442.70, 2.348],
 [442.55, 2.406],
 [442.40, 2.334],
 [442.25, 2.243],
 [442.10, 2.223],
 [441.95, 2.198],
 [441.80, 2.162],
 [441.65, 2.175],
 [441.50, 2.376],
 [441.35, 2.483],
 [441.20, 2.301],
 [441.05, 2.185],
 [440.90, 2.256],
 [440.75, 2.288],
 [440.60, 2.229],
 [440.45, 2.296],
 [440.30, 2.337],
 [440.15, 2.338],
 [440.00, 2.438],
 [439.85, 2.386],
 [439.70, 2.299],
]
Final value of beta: 0.7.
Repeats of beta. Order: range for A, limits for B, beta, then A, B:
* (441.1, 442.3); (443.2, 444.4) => 1.3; 3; 4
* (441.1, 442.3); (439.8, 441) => 1.3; 3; 4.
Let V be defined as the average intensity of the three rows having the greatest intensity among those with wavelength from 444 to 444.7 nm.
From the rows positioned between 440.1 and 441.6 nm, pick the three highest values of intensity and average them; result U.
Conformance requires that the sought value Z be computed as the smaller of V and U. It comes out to 2.29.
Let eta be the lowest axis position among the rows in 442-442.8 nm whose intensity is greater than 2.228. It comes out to 442.25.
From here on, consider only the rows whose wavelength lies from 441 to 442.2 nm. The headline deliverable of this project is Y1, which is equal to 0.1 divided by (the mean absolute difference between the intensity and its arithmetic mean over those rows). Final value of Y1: 1.08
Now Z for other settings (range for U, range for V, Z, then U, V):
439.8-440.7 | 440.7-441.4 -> 2.36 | 2.39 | 2.36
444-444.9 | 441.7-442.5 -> 2.27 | 2.29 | 2.27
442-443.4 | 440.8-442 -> 2.37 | 2.37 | 2.39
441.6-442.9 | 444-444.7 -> 2.29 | 2.36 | 2.29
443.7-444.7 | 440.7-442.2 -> 2.29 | 2.29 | 2.39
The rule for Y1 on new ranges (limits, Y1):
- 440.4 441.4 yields 1.69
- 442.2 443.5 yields 1.35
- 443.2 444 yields 1.56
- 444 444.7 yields 2.85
